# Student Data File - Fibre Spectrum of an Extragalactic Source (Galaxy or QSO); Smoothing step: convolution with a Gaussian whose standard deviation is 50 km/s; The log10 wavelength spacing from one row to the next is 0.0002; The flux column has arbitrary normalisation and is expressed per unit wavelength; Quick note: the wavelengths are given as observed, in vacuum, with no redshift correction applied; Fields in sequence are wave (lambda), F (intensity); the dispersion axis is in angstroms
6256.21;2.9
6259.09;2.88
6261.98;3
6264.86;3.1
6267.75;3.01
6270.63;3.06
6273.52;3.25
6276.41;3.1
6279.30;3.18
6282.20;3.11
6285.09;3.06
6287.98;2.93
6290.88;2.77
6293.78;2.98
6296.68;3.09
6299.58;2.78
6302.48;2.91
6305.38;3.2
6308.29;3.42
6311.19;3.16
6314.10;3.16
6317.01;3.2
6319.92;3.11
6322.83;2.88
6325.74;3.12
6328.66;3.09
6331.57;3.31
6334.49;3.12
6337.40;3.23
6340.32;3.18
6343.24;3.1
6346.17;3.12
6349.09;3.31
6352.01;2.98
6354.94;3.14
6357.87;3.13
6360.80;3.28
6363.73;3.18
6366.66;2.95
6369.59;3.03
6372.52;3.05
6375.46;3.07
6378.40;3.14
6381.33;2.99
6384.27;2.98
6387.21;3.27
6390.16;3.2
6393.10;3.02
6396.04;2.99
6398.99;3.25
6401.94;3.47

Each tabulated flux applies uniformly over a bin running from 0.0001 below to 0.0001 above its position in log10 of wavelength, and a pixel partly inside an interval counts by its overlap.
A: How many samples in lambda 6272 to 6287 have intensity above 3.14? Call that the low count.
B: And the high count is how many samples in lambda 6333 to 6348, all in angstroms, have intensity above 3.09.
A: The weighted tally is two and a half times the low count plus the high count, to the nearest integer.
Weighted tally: 10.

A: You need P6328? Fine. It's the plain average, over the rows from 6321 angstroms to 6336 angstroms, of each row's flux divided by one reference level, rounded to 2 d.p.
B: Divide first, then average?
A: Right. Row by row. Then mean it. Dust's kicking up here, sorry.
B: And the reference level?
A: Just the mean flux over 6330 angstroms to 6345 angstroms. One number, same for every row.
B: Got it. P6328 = 0.97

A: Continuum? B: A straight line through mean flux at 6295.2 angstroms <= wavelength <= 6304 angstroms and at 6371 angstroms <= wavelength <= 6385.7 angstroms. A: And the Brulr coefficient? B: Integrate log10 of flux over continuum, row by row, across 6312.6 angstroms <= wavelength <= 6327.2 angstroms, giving 0.28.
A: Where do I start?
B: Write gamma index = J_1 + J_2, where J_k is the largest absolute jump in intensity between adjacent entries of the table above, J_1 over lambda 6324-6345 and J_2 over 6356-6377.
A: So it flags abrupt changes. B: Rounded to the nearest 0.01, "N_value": 0.45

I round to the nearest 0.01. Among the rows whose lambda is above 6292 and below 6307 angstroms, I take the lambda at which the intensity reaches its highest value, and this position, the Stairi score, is 6305.38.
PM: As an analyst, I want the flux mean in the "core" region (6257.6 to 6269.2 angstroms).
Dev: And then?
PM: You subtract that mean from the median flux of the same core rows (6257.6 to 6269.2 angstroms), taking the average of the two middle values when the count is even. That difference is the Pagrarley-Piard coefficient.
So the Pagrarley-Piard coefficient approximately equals 0.007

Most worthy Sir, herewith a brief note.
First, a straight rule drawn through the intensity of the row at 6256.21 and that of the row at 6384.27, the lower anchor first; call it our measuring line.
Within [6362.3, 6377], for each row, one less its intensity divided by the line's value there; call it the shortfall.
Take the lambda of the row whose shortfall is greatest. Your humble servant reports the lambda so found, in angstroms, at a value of 6366.66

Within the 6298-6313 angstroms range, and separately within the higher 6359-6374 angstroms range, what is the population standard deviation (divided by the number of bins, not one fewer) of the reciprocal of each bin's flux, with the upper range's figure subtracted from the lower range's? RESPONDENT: 0.012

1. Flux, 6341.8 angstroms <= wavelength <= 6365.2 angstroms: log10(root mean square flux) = 0.499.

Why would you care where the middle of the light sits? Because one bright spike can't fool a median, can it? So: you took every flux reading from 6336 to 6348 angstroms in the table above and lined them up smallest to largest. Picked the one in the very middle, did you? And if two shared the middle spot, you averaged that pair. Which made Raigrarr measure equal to 3.15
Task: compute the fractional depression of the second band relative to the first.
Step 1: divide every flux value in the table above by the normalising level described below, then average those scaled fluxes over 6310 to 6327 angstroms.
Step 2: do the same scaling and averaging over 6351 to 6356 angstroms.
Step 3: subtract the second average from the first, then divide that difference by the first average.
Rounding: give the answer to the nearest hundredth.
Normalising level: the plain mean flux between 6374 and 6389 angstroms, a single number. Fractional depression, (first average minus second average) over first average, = 0.01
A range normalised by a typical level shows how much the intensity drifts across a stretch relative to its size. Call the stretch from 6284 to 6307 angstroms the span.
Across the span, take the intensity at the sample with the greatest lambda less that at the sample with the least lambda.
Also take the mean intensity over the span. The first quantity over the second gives 0.047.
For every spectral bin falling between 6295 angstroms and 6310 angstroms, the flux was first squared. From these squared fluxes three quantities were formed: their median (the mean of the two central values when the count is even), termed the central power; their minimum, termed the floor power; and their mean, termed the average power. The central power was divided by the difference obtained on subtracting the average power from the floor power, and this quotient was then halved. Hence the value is -2.6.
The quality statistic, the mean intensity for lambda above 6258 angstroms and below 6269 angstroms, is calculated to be 3.00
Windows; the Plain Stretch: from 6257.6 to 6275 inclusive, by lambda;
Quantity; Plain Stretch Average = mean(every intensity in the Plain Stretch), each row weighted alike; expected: 3.05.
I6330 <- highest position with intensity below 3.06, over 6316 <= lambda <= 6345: 6322.83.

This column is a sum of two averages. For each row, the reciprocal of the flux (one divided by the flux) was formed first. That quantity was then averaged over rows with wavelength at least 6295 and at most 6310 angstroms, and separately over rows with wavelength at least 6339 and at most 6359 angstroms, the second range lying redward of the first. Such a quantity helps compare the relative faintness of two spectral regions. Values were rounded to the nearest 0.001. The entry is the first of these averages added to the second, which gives 0.645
